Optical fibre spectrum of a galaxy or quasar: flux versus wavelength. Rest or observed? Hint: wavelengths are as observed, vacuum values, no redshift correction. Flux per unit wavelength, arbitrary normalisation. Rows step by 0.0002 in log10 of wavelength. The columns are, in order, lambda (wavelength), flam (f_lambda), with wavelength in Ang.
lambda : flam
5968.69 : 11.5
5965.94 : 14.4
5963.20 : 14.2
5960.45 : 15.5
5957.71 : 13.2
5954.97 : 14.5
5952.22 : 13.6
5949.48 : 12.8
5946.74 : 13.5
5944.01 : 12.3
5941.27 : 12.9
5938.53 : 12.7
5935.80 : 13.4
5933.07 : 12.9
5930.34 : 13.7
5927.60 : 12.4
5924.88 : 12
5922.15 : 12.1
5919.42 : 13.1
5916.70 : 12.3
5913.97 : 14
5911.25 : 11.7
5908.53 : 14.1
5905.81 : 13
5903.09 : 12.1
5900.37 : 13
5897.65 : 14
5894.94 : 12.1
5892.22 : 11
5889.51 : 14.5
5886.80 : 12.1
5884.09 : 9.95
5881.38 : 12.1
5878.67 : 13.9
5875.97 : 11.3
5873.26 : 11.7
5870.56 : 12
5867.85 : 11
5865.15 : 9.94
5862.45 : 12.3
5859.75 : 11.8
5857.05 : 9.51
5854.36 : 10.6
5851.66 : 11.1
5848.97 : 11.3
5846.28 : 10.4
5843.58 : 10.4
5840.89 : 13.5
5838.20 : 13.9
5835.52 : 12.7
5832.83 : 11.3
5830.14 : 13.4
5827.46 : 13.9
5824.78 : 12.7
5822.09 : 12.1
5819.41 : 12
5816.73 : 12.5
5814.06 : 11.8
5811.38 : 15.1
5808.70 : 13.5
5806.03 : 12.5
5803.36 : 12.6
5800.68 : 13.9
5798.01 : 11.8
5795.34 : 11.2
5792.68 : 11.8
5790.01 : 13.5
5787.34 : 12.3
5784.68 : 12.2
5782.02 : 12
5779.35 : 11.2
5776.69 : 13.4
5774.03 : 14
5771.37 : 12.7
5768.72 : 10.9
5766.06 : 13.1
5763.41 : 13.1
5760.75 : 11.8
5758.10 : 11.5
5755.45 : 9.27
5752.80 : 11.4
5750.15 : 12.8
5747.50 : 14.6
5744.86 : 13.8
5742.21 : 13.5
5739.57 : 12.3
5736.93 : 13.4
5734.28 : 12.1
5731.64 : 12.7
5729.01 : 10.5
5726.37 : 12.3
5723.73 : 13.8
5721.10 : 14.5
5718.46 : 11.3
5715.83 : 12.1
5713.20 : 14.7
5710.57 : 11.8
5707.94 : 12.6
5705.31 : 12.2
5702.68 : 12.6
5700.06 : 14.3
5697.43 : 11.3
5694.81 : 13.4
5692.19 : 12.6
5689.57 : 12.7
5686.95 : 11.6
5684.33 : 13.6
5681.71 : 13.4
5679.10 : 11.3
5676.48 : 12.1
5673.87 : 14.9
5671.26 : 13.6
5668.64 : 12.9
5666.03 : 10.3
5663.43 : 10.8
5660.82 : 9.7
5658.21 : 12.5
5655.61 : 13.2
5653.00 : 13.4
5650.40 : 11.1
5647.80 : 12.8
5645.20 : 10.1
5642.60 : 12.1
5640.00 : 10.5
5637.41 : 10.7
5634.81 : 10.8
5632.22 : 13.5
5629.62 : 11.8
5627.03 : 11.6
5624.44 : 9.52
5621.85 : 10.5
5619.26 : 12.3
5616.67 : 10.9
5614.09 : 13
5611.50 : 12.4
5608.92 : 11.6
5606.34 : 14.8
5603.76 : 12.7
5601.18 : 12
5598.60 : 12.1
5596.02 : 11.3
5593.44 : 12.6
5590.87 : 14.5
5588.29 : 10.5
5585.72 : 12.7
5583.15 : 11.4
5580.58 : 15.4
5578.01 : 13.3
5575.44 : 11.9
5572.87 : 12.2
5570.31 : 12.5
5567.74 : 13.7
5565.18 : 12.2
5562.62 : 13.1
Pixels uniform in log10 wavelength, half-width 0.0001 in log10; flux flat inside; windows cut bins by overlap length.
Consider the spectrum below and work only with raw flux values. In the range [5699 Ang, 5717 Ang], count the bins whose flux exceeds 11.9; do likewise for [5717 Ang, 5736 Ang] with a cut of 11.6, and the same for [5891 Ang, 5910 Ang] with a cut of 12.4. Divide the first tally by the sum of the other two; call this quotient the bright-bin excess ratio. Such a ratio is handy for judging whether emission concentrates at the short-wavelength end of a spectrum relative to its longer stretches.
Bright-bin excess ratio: 0.67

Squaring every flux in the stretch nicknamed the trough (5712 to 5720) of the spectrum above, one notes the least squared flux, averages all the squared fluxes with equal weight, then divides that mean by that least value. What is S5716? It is 1.28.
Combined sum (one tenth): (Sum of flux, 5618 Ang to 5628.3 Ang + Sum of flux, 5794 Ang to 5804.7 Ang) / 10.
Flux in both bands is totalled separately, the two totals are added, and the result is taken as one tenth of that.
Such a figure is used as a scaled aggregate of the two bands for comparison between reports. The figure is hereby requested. 9.3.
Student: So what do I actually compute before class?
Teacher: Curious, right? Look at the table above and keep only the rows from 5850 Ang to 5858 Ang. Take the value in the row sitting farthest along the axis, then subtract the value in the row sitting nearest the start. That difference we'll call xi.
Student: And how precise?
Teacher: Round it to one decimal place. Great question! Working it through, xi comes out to -1.6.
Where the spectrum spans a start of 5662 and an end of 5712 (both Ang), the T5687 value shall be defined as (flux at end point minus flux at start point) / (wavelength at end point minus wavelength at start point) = 0.021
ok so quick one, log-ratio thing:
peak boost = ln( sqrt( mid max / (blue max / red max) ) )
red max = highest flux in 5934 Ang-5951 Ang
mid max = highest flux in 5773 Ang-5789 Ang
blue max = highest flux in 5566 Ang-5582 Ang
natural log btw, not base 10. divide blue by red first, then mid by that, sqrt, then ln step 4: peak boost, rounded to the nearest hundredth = 1.25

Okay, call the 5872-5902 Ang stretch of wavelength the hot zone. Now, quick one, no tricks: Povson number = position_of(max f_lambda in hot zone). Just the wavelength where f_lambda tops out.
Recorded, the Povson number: 5889.51 Ang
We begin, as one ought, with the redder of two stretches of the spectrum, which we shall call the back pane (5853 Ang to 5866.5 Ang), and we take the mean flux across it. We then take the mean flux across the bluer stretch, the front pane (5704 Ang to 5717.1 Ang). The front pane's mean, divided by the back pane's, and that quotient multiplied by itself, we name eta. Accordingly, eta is 1.37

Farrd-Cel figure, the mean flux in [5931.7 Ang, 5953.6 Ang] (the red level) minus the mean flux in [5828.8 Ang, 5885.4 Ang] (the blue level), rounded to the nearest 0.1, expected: 1.4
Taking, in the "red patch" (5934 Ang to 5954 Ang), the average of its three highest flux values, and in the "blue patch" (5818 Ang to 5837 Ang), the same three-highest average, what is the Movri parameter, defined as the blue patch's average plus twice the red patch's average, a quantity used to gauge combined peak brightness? 40.3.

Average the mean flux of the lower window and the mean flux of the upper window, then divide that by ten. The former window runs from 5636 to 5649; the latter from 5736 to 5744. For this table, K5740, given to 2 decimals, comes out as 1.22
